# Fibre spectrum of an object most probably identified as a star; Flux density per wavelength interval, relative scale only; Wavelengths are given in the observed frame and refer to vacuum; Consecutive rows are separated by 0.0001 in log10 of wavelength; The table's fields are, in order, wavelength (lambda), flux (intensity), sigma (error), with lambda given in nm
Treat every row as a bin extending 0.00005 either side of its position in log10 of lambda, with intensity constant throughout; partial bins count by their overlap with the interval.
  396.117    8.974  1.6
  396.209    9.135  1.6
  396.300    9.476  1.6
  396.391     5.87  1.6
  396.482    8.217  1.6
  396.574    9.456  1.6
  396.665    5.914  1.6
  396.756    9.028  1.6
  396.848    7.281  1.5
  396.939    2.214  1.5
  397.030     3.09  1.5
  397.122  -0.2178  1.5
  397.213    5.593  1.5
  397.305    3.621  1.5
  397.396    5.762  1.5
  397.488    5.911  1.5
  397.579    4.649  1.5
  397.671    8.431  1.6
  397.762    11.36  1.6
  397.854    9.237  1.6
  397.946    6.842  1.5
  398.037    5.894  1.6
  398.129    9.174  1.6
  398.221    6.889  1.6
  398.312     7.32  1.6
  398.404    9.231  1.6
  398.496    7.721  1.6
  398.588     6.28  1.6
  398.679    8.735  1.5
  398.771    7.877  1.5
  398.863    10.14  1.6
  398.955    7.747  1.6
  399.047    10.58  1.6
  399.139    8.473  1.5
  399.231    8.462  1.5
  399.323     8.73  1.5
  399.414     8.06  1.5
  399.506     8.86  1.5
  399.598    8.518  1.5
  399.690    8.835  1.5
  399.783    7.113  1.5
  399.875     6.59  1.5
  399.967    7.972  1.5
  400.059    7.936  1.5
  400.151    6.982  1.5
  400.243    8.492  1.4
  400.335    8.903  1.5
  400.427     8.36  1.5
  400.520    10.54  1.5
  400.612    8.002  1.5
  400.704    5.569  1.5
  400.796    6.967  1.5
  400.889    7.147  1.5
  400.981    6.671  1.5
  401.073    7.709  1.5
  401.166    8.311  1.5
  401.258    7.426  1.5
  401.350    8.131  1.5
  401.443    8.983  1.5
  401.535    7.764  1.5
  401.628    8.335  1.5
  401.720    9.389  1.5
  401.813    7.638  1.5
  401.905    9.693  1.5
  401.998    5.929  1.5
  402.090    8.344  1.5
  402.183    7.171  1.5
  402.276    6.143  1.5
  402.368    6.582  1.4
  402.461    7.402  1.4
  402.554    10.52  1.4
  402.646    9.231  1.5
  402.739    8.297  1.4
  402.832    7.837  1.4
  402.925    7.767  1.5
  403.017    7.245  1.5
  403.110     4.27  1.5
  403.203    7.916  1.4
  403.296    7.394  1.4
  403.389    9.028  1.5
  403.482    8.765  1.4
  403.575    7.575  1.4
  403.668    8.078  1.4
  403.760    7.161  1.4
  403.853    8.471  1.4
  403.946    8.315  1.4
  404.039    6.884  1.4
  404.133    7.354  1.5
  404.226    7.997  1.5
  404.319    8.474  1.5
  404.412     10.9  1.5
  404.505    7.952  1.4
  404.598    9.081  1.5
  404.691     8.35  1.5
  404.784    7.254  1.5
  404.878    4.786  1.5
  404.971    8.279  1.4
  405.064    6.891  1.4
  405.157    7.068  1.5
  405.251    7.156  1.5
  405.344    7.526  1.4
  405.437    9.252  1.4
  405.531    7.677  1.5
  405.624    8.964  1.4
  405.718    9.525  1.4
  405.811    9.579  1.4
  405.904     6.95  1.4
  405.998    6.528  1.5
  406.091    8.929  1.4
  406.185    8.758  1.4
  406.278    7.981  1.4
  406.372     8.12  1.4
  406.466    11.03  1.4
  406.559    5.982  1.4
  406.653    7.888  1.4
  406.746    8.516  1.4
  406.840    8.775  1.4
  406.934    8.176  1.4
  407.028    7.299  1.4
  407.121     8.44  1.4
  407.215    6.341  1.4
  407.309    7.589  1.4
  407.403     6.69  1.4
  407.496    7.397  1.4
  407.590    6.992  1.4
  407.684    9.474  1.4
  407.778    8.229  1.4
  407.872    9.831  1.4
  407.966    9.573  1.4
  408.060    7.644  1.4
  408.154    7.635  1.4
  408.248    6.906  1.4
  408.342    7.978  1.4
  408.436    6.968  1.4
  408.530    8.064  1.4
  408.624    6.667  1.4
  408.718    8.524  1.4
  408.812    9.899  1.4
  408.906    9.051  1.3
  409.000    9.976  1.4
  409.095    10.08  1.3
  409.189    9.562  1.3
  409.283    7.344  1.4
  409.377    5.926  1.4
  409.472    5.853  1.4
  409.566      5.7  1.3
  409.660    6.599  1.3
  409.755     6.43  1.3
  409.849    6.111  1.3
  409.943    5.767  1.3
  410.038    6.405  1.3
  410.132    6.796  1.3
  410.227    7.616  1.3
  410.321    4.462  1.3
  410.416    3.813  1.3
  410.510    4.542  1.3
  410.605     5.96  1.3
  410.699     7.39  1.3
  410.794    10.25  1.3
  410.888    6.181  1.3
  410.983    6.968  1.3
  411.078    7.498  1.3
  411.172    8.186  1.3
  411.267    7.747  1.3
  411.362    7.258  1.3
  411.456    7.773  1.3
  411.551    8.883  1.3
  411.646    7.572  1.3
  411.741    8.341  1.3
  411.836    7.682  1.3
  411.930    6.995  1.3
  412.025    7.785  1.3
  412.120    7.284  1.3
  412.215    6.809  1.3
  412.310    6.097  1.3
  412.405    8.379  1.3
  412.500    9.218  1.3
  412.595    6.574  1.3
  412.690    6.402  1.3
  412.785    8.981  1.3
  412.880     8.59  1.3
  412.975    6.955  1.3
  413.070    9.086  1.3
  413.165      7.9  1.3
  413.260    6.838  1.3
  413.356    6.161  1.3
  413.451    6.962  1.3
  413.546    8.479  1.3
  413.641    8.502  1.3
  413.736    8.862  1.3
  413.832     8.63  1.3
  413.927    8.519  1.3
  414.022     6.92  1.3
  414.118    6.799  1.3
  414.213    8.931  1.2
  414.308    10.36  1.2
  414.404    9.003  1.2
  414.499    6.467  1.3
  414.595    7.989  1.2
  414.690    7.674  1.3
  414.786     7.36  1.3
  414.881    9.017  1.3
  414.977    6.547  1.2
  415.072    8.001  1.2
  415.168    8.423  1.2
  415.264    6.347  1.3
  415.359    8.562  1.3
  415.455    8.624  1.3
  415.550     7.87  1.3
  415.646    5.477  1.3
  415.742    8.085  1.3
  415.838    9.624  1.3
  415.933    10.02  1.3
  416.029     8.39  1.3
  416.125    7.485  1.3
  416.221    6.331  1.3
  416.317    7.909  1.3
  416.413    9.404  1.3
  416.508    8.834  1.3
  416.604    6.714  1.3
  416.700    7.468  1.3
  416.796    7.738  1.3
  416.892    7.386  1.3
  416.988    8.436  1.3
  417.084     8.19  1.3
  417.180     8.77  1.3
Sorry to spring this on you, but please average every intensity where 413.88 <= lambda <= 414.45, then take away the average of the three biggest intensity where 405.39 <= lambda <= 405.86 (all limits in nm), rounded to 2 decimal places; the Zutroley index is -1.03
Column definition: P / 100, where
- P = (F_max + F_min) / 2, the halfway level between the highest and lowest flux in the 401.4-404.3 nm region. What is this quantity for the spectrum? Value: 0.074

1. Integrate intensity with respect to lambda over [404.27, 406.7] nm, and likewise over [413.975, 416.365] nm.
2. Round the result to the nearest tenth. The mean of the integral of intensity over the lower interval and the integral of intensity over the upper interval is 19.3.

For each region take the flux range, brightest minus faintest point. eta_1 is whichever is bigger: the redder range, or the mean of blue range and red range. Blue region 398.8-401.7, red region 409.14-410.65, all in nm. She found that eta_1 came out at 5.7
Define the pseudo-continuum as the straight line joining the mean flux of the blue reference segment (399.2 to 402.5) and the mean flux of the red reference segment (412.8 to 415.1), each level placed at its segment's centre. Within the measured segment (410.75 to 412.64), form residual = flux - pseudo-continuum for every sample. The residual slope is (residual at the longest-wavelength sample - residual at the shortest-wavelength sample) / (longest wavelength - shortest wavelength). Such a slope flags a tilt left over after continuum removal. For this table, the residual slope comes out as -2.0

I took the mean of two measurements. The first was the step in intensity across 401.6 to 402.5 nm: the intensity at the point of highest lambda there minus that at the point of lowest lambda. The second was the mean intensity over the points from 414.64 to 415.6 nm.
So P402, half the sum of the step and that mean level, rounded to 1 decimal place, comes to 3.5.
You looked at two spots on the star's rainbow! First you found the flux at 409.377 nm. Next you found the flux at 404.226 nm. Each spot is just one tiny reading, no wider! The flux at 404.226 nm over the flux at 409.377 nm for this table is 1.3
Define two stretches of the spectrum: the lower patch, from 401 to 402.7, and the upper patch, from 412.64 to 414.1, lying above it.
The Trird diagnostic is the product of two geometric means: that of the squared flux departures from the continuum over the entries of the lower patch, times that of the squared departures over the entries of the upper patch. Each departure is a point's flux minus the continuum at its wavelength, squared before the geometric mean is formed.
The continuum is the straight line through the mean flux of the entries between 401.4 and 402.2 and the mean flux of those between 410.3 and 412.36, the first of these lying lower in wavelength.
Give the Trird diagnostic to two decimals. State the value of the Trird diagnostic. 0.16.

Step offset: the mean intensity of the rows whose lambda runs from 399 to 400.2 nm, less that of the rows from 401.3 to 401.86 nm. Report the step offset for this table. -0.13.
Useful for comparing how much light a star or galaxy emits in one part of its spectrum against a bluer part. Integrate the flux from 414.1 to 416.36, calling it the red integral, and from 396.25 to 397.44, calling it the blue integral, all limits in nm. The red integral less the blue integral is 11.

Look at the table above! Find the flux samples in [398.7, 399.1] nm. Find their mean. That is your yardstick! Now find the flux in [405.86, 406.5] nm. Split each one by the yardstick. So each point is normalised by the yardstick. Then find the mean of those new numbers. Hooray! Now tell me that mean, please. 0.92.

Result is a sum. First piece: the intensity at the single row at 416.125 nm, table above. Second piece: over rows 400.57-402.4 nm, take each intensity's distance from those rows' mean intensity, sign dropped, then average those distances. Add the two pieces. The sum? 8.4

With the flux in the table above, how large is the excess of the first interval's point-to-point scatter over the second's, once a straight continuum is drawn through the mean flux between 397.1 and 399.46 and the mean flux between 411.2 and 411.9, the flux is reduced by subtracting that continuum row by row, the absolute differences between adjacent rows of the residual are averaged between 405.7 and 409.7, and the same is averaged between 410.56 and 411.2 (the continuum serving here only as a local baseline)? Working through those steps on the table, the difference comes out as -0.6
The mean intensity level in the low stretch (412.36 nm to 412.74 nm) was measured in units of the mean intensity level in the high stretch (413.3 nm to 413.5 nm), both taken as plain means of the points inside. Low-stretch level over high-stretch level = 1.16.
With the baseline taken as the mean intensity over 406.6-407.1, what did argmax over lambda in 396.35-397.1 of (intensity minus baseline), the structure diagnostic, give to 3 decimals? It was 396.574 nm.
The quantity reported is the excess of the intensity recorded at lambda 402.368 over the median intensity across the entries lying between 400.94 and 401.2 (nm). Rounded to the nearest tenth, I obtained -1.1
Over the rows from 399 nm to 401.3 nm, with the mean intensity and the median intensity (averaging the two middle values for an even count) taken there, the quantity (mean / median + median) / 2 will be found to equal 4.53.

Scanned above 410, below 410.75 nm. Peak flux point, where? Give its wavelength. 410.227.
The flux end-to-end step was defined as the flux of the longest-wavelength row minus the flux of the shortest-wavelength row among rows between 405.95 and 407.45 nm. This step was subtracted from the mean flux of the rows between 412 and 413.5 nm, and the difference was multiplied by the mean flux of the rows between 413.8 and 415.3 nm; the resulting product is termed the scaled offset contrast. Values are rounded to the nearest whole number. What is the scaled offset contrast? 58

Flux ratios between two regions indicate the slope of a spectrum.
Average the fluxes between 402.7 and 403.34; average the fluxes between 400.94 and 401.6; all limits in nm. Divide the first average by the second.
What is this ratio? 0.92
